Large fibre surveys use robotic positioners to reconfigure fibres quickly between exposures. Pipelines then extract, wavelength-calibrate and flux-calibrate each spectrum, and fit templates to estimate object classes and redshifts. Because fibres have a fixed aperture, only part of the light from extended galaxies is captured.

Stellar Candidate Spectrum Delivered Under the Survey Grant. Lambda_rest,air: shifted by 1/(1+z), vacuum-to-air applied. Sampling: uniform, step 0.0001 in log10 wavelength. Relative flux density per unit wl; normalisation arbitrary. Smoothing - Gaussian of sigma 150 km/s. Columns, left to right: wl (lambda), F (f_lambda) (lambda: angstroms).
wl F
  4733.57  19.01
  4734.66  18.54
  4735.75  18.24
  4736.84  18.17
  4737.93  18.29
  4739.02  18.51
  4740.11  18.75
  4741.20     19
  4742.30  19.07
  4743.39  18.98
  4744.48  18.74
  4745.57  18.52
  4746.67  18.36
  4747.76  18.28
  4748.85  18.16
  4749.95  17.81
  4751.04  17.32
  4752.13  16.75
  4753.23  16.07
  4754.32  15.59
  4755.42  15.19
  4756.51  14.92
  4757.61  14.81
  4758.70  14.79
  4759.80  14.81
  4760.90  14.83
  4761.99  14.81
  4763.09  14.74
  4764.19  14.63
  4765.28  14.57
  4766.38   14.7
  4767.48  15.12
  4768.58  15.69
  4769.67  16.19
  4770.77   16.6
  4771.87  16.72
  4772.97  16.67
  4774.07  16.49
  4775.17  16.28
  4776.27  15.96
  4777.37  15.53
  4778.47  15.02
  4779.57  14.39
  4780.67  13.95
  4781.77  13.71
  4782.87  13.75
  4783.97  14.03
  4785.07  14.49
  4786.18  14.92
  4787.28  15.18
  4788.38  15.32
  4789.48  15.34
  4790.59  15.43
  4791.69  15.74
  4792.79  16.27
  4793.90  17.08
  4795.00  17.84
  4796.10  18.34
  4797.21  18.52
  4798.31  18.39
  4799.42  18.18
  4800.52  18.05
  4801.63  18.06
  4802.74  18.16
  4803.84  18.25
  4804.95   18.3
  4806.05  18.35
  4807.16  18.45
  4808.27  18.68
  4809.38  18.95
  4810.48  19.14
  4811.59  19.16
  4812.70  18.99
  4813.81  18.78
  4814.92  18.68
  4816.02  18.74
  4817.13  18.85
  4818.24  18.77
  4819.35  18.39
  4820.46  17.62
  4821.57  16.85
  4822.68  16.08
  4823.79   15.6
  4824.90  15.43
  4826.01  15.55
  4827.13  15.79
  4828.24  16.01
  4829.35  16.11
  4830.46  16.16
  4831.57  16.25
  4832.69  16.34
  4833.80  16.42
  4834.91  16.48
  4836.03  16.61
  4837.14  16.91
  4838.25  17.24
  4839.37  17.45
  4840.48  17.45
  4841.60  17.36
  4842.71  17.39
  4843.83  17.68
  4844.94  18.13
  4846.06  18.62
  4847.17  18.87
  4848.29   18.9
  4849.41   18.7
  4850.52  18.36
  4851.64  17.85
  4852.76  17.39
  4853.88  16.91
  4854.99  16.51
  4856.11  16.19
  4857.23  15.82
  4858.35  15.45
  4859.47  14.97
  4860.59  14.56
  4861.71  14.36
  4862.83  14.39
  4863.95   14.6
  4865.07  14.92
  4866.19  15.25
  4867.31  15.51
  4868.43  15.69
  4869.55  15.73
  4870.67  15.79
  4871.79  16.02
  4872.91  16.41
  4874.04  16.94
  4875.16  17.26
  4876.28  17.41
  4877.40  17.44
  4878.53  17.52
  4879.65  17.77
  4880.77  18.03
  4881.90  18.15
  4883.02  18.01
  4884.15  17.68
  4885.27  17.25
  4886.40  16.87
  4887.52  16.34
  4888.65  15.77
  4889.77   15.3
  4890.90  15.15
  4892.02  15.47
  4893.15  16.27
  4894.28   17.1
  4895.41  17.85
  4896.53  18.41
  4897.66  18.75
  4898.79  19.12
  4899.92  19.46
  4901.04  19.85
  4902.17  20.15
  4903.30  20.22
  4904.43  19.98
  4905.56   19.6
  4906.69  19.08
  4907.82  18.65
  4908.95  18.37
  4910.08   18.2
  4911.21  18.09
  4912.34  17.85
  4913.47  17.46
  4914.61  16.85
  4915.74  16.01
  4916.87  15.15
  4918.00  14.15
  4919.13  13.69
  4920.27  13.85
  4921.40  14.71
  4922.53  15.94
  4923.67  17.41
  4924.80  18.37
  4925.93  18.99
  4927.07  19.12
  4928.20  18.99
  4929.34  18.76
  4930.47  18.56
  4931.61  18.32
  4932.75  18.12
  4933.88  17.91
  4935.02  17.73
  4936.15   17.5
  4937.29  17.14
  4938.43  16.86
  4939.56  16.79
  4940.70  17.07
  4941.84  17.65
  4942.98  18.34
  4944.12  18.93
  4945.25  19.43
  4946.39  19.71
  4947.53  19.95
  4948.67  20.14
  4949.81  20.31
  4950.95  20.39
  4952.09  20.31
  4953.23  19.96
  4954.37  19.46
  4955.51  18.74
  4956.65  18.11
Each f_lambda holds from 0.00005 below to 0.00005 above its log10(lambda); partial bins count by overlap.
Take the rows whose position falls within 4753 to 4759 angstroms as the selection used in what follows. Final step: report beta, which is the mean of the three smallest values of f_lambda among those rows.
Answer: 14.8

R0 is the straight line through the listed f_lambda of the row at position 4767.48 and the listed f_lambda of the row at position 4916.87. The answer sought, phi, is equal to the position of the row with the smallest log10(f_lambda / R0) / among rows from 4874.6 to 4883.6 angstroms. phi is 4875.16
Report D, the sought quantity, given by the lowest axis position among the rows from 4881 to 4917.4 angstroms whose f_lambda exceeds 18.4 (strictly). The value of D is 4896.53 angstroms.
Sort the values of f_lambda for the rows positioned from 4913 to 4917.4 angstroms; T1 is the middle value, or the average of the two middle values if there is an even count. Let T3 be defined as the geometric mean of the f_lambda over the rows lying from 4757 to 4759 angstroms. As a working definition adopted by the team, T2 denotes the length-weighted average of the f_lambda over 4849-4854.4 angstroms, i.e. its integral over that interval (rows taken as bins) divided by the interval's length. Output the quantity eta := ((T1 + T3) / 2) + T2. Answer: 33.4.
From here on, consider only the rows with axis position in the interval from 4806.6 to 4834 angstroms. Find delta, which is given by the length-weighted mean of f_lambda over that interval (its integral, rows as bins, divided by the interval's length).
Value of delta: 17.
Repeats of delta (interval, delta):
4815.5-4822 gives 18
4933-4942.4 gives 17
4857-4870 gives 15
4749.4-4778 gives 16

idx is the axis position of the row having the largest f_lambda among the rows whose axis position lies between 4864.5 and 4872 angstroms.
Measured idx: 4871.79 angstroms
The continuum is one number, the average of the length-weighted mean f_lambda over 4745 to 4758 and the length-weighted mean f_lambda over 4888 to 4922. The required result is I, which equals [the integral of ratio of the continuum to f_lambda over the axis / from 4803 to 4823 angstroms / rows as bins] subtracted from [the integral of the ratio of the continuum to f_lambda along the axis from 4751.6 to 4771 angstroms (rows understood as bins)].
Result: 3.2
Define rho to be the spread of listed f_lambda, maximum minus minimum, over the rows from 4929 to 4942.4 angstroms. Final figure 2.0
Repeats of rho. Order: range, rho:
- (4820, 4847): 3.2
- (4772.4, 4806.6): 4.8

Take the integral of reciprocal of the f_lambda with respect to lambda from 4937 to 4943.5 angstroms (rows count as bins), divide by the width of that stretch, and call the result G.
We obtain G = 0.058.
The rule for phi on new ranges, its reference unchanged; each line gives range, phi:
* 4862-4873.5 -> 4862.83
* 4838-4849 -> 4838.25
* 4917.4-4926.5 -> 4919.13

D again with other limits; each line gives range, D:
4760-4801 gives 4797.21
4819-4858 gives 4846.06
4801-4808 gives 4807.16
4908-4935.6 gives 4925.93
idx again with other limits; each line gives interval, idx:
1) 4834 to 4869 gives 4848.29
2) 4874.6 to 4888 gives 4881.90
